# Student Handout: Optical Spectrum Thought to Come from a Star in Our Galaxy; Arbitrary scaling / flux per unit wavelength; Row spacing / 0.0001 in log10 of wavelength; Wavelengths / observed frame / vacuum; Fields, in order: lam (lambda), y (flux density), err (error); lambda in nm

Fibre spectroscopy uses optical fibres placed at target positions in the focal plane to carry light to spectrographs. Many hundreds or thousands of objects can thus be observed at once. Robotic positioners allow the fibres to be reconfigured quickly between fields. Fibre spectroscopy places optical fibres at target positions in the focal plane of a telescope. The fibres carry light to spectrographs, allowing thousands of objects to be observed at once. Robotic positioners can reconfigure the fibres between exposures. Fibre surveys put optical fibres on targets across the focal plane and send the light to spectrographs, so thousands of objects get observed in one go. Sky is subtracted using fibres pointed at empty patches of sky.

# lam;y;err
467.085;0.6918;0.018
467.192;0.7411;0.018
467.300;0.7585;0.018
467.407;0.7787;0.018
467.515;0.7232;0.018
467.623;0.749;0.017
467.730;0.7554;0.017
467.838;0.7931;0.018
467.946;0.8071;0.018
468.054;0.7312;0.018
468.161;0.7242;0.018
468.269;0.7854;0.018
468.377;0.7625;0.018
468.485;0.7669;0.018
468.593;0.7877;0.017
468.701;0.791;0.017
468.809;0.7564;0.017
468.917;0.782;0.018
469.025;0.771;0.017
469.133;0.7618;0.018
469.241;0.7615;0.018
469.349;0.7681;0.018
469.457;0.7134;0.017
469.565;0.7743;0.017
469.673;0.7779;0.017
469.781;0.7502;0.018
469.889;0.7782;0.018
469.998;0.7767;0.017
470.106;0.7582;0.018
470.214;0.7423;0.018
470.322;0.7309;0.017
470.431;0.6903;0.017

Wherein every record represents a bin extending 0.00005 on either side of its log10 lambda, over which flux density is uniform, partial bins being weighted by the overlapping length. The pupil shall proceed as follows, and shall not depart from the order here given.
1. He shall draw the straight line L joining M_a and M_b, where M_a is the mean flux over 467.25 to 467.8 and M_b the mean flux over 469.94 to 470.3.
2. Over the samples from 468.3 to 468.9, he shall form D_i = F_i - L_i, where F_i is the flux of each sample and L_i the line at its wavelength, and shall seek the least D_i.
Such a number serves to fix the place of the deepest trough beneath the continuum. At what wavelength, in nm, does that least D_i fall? 468.809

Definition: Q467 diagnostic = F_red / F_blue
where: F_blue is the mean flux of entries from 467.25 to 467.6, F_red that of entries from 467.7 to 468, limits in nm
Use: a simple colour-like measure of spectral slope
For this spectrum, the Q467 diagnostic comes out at 1.04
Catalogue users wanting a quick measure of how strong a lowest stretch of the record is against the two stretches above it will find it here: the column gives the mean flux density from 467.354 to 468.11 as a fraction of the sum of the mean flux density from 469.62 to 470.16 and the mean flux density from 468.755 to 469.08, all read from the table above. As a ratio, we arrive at 0.496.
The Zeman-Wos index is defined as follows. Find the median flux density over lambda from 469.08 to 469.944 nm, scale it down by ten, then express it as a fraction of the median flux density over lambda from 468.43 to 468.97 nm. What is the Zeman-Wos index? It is 0.098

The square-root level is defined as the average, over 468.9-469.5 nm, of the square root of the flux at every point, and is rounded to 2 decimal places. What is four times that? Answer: 3.49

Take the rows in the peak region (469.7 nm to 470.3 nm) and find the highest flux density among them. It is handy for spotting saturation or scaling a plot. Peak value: 0.7782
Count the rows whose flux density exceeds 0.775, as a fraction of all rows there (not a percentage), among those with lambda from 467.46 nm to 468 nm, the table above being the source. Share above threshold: 0.40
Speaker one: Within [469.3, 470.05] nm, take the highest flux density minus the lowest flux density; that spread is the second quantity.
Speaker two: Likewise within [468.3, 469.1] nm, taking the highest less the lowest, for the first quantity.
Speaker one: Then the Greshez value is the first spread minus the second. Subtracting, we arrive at -0.03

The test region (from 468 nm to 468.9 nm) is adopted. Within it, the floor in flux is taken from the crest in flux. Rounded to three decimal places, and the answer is 0.067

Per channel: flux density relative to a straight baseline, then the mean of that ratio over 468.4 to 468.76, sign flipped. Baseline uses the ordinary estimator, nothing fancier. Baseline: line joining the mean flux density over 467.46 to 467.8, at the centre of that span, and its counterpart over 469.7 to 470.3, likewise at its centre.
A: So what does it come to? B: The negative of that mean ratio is -1.04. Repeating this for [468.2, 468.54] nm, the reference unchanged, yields -1.03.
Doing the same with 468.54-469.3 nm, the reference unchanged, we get -1.03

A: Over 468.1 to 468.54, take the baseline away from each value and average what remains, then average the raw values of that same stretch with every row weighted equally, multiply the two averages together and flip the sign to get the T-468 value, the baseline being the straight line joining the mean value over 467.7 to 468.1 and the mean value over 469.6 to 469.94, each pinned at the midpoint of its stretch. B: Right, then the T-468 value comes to 0.009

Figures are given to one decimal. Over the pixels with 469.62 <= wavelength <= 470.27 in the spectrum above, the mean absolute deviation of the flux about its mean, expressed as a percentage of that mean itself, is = 1.8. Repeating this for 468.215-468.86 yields 1.7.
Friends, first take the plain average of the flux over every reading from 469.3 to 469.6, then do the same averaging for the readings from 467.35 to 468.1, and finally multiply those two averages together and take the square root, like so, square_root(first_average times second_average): 0.757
